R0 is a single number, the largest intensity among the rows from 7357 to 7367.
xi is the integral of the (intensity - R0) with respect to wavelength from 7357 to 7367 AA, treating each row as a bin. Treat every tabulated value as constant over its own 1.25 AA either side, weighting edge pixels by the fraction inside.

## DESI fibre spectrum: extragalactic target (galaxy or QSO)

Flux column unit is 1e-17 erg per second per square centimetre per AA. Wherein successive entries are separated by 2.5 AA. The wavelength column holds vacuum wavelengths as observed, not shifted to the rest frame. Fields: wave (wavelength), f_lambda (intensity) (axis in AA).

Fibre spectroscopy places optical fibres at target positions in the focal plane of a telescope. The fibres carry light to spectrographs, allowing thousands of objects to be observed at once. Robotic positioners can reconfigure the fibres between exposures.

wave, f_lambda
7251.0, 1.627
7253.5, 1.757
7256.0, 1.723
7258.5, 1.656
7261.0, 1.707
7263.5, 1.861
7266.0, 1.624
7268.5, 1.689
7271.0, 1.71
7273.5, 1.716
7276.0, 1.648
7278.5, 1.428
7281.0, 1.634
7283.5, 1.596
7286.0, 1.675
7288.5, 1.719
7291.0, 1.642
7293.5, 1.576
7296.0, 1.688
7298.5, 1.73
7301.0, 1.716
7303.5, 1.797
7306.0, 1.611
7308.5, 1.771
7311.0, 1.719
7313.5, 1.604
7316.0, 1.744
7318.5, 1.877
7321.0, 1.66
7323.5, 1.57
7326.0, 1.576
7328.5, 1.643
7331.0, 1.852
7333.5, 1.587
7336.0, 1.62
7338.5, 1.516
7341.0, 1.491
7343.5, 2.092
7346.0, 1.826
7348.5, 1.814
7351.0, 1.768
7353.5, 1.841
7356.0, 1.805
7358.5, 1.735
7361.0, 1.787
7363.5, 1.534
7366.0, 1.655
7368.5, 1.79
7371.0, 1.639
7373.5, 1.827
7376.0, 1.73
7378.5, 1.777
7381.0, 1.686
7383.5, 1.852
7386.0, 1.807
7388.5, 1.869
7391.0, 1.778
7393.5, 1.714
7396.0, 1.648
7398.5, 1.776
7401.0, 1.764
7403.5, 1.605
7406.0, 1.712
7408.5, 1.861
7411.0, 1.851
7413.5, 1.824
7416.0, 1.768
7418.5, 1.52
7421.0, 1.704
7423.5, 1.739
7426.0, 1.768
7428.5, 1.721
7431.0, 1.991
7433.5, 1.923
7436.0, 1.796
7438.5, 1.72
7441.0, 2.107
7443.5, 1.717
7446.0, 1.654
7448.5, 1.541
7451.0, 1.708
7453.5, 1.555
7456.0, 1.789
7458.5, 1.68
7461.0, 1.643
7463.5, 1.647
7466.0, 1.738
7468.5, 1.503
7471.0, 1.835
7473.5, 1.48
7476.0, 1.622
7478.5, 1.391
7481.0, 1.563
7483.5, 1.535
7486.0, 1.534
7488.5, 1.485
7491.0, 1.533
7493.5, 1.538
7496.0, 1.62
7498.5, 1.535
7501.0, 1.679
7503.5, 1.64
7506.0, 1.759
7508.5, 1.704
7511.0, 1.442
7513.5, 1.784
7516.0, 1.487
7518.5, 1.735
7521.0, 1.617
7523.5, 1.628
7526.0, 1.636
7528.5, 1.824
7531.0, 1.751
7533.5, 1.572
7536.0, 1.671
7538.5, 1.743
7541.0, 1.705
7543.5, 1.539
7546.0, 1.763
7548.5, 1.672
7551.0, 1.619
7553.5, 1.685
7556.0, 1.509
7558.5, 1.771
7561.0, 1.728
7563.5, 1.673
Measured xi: -1.1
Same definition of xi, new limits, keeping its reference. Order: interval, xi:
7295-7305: -0.6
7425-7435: 0.6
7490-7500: -2.3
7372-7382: -0.3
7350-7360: 0.0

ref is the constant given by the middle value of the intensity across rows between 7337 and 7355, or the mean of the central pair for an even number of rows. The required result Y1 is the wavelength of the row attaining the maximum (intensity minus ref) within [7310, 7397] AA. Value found 7343.5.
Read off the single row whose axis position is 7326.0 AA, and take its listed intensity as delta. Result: 1.576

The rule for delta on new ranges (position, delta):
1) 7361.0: 1.787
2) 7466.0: 1.738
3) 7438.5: 1.72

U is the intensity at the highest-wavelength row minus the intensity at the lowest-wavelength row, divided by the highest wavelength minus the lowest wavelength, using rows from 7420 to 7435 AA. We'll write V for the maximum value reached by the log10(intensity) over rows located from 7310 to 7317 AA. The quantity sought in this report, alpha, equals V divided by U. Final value 14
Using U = 0.018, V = 0.242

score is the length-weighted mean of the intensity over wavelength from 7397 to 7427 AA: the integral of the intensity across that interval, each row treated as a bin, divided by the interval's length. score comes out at 1.74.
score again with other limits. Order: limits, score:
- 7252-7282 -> 1.68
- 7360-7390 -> 1.75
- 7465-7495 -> 1.56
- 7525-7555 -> 1.68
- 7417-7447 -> 1.78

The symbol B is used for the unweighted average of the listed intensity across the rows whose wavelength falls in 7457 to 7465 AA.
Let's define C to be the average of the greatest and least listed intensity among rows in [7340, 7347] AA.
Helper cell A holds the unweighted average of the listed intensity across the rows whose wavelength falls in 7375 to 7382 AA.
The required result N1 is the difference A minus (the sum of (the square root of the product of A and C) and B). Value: -1.69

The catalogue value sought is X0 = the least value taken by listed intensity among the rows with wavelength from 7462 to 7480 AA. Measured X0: 1.391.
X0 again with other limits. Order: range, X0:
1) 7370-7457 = 1.52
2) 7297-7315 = 1.604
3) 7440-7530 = 1.391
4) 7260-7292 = 1.428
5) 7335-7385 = 1.491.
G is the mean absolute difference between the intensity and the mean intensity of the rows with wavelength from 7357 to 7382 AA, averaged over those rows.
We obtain 0.07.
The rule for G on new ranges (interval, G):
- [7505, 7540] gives 0.09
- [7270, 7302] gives 0.06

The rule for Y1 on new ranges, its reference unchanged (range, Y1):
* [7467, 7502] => 7471.0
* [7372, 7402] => 7388.5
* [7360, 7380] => 7373.5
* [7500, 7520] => 7513.5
